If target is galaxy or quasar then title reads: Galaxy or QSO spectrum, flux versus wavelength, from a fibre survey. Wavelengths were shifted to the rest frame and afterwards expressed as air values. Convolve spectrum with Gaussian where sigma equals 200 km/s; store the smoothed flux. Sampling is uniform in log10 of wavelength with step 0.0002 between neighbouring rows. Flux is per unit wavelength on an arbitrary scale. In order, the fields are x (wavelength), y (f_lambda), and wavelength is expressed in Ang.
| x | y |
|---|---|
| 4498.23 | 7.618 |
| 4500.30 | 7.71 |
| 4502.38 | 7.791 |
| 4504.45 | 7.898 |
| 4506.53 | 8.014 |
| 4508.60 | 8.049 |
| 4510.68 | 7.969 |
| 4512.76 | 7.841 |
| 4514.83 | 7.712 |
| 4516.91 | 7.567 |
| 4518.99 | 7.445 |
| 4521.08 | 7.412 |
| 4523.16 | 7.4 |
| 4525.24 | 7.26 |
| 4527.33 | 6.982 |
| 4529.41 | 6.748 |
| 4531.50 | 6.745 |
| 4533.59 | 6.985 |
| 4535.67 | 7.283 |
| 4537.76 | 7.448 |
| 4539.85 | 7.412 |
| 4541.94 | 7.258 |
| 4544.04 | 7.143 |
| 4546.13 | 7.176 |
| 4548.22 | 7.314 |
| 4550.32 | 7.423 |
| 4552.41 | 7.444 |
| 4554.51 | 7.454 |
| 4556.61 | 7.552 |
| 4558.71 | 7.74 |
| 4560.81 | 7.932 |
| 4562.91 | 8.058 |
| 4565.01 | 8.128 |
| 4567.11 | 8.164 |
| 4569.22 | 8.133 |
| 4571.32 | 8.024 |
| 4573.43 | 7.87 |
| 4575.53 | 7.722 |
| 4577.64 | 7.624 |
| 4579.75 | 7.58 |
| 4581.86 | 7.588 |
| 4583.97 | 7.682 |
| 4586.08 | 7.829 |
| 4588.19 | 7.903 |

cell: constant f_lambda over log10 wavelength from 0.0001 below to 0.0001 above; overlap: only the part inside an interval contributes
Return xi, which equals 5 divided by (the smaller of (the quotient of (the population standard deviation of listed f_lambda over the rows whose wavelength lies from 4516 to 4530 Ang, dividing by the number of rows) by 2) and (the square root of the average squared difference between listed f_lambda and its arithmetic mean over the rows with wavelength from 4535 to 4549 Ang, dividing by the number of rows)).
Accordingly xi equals 48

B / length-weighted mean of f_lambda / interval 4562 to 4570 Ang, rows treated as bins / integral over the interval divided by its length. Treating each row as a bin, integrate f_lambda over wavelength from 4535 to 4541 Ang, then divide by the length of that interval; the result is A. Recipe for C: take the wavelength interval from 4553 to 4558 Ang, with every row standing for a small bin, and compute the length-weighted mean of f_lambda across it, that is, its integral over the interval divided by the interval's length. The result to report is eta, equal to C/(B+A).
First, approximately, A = 7.4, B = 8.12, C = 7.50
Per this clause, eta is 0.48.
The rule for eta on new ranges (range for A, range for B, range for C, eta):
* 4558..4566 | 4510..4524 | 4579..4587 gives 0.49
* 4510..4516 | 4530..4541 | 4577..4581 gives 0.51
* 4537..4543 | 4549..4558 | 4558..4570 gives 0.54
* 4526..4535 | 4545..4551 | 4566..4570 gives 0.57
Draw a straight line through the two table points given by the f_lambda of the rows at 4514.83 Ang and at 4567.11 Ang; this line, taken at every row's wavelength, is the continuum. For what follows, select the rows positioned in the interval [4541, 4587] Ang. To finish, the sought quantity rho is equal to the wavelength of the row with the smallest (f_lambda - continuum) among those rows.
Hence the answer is 4544.04 Ang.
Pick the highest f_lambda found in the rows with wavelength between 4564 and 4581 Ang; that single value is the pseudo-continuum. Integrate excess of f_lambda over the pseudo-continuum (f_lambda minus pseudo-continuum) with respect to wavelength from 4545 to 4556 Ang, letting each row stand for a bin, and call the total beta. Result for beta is -9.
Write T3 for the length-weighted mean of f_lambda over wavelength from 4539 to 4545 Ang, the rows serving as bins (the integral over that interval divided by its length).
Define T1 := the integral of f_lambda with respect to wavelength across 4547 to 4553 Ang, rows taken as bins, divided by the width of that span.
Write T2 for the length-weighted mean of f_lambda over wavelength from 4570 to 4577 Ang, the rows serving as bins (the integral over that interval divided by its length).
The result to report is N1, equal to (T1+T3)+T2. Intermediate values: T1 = 7.4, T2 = 7.87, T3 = 7.26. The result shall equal 22.5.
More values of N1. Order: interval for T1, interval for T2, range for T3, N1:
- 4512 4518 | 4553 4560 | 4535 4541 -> 22.7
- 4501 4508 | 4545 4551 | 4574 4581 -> 22.9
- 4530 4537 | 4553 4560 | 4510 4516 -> 22.4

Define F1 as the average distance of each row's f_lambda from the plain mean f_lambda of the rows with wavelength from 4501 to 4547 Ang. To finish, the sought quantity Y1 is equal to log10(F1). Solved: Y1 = -0.5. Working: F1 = 0.31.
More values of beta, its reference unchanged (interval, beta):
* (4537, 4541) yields -3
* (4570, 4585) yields -6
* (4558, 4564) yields -1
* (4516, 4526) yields -7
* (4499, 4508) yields -3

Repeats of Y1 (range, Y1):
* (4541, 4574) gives -0.5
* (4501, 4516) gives -1.0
